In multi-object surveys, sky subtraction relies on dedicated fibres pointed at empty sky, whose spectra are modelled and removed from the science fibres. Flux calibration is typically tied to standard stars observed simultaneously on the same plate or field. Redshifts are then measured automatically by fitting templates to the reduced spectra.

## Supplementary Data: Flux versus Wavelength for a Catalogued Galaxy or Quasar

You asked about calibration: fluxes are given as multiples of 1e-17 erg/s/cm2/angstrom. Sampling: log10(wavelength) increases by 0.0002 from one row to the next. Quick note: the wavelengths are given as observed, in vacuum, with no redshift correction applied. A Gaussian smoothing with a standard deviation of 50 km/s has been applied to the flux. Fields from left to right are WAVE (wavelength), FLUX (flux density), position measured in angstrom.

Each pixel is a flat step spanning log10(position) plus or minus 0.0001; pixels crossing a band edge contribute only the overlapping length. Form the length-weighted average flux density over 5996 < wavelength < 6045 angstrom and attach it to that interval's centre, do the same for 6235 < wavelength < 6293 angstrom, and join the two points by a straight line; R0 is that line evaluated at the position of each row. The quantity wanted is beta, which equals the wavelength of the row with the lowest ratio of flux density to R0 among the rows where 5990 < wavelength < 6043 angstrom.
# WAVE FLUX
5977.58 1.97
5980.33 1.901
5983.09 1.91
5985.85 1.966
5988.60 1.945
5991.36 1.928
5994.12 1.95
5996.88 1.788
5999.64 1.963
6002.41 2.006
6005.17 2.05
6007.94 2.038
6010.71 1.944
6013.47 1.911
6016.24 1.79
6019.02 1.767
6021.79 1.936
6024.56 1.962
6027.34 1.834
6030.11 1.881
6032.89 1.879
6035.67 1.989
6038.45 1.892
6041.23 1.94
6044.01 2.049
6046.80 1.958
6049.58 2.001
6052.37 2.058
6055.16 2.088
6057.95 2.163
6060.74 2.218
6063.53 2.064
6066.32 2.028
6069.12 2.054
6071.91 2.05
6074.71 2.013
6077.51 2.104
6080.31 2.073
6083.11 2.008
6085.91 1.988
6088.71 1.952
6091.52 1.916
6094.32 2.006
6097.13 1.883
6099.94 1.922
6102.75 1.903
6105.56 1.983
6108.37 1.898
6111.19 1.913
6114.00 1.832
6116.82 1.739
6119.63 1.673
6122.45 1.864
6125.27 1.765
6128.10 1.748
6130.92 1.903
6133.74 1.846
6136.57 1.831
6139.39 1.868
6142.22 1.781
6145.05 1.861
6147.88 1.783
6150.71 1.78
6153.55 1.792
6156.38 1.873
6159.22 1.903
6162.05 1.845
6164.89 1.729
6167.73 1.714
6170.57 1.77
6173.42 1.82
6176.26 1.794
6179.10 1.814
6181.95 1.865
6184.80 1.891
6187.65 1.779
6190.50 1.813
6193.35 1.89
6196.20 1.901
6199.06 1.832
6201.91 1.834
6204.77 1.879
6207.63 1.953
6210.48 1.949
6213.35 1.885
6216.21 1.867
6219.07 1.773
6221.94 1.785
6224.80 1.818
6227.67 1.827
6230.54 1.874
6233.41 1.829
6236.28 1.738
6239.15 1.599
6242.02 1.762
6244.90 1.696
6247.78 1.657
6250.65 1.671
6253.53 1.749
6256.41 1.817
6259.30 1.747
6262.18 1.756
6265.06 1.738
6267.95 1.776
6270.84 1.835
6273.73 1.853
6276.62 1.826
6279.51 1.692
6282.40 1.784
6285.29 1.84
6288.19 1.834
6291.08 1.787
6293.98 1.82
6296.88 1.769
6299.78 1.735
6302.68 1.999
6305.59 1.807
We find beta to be 6019.02 angstrom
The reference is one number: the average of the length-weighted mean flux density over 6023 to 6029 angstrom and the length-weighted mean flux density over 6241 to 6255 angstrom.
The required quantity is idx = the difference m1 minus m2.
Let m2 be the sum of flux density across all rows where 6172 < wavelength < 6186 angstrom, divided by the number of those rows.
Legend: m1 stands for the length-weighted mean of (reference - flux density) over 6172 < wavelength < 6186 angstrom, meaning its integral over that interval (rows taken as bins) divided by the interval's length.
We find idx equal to -1.87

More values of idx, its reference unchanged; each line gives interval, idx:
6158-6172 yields -1.78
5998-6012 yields -2.19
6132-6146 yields -1.87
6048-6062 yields -2.41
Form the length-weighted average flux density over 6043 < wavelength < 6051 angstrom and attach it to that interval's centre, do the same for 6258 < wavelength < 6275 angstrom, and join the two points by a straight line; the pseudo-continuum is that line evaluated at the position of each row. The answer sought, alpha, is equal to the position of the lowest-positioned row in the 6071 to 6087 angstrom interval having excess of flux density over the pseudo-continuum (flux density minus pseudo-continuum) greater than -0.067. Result 6071.91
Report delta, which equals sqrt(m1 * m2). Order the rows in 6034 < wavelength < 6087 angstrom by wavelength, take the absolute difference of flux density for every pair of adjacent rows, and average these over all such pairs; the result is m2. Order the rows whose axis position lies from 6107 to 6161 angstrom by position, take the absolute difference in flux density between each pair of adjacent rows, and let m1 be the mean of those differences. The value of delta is 0.063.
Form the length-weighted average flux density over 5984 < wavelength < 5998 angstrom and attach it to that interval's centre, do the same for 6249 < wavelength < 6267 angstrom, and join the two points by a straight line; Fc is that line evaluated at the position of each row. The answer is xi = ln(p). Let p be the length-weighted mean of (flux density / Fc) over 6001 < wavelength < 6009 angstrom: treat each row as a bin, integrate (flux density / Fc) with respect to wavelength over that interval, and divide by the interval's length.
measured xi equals 0.06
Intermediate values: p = 1.06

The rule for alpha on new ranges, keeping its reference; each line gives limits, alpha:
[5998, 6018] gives 6002.41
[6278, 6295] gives 6282.40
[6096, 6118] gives 6099.94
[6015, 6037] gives 6024.56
